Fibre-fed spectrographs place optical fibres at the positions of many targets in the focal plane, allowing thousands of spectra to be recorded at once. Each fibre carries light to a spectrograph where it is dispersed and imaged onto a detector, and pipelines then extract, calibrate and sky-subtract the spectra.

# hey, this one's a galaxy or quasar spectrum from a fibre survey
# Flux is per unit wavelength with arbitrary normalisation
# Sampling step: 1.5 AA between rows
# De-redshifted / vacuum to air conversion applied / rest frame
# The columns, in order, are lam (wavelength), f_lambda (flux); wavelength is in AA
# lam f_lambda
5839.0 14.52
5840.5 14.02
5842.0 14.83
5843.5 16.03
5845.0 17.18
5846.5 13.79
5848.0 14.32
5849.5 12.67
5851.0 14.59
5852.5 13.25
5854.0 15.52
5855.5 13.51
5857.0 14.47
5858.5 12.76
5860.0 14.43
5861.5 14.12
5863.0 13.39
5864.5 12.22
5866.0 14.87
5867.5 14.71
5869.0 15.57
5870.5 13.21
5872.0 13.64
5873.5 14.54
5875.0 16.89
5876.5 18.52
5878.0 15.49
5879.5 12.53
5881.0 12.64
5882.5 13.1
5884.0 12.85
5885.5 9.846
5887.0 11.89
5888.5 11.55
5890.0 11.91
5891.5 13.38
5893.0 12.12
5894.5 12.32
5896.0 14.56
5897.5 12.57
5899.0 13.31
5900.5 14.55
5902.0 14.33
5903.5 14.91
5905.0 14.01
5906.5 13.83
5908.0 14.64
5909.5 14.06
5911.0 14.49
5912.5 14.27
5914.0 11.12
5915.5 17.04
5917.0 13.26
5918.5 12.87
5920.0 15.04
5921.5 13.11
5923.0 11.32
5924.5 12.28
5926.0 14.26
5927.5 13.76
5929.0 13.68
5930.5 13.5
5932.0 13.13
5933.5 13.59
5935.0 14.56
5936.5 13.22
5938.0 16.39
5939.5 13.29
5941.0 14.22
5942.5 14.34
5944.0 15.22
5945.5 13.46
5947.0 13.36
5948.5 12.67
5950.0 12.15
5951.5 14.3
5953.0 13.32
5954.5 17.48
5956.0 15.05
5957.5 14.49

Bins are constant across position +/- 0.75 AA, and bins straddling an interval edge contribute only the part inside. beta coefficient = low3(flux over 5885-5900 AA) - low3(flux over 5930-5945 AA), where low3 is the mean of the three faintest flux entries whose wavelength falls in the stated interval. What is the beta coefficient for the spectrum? -2.12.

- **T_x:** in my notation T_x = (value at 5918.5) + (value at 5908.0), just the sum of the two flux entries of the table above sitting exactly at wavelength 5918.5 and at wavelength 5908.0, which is 27.5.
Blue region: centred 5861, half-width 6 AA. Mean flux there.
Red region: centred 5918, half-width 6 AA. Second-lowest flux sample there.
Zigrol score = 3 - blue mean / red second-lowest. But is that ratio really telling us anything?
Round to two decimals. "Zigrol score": 1.79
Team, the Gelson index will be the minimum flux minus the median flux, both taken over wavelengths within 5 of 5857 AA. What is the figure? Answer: -1.4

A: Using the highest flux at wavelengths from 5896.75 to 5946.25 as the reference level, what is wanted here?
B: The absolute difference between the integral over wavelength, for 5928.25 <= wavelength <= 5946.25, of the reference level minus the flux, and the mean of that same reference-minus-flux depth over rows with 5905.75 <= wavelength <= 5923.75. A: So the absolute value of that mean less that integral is 51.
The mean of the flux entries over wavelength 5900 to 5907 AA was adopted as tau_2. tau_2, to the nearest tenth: 14.3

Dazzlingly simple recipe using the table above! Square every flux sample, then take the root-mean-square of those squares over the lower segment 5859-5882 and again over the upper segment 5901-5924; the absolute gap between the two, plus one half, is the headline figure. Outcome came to 19.1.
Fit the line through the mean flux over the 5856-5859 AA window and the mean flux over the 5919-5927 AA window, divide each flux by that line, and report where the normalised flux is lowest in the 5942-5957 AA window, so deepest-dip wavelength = 5950.0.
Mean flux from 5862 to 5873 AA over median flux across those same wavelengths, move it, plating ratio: 1.02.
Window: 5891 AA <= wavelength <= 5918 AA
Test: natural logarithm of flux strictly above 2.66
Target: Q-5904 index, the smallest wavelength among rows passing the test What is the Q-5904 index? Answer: 5896.0 AA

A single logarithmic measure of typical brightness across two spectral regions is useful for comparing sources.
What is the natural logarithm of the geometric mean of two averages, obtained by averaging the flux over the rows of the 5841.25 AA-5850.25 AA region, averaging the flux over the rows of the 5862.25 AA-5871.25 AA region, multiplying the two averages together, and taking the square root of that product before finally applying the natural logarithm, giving 2.67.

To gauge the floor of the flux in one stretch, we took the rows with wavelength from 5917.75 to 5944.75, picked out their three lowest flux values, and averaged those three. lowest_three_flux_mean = 12.2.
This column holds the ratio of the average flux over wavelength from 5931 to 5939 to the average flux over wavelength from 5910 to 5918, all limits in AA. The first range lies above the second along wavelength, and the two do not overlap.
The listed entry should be 1.01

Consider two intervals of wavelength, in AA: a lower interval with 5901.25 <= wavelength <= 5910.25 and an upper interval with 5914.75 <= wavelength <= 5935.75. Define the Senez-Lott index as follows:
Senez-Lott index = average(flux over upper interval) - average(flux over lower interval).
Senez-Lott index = -0.6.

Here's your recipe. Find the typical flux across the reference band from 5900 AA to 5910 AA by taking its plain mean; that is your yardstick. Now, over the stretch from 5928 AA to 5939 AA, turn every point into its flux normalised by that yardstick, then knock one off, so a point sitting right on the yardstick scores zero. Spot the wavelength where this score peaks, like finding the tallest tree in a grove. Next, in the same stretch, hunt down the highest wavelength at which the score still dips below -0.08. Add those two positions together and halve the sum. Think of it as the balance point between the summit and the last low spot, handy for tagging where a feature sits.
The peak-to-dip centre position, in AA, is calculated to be 5935.0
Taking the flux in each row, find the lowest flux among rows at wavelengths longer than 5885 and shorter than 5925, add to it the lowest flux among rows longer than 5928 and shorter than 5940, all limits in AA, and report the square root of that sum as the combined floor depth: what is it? 4.79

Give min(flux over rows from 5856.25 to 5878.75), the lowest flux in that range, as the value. 12.22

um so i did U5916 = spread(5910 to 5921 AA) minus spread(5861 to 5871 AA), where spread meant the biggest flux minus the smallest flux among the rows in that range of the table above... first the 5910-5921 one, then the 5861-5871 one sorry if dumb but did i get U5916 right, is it 2.6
